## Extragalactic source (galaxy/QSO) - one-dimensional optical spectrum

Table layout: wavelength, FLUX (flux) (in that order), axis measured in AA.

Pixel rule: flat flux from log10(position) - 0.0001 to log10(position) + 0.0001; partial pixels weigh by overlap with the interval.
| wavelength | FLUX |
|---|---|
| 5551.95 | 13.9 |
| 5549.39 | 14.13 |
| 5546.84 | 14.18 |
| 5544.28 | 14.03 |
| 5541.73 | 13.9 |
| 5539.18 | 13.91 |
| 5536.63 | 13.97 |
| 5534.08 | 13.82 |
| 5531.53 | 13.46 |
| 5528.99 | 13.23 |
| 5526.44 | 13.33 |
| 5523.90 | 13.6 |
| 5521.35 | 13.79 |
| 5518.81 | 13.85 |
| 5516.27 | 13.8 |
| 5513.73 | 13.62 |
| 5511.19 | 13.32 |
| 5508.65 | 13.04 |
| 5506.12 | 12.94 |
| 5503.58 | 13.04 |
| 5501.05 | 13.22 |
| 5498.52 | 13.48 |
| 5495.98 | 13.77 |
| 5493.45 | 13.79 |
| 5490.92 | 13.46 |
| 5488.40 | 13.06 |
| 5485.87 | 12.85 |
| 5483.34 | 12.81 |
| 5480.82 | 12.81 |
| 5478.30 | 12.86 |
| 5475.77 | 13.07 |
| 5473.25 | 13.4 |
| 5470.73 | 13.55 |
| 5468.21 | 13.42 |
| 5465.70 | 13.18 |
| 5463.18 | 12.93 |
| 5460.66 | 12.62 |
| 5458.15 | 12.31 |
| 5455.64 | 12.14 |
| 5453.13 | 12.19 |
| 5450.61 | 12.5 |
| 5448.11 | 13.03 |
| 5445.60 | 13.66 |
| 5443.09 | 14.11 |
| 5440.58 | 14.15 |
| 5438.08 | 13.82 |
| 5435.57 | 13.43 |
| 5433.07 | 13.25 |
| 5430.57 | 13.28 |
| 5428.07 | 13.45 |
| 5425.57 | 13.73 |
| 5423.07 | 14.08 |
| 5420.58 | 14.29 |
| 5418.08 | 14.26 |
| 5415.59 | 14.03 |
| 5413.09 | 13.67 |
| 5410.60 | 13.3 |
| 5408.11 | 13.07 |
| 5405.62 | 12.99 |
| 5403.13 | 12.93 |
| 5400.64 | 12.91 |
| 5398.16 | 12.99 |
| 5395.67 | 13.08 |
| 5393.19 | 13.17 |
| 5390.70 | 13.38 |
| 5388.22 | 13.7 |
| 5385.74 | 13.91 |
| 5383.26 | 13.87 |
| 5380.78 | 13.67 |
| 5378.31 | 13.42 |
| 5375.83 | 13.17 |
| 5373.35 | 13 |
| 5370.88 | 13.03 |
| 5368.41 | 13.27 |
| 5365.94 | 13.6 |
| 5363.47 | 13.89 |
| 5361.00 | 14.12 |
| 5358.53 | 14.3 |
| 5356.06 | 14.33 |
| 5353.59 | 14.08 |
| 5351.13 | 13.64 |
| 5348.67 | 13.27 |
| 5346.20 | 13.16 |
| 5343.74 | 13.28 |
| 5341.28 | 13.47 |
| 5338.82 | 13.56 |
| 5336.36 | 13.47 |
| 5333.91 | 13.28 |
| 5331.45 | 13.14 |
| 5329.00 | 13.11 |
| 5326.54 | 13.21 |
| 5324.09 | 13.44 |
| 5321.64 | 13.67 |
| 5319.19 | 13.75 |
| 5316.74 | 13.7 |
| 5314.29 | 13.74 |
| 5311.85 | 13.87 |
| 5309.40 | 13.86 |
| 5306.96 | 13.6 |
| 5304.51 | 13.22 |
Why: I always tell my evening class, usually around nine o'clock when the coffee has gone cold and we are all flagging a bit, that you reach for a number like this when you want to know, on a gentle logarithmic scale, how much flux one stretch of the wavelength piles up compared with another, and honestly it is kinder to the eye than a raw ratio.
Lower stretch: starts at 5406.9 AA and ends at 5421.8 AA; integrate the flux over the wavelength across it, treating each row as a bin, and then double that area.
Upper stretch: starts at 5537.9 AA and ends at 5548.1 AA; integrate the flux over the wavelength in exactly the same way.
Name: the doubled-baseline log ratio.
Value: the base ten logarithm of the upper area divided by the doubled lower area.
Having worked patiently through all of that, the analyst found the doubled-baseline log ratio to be -0.46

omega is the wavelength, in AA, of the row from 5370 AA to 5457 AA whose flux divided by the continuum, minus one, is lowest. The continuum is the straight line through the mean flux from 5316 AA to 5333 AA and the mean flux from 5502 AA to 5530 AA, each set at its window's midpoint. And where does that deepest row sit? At 5455.64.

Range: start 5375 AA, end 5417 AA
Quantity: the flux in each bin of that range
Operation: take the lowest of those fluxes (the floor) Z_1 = 12.91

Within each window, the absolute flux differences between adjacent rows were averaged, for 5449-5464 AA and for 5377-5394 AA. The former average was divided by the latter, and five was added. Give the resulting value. 6.1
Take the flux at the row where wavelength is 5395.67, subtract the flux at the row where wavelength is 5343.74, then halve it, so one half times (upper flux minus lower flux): -0.10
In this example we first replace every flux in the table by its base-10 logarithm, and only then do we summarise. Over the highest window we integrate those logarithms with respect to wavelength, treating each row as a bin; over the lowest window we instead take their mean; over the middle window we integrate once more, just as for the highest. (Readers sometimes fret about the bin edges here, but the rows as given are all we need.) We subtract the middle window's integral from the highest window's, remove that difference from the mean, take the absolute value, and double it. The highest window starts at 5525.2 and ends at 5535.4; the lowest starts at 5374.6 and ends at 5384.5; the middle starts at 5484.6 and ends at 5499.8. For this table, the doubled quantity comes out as 13.5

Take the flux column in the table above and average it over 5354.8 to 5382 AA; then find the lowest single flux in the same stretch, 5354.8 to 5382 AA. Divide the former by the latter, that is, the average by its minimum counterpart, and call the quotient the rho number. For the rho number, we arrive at 1.05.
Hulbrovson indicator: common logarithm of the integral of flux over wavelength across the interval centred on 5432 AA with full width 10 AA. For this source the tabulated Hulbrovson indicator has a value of 2.126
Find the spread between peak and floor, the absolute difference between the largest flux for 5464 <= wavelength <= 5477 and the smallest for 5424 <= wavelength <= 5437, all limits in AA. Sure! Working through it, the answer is 0.30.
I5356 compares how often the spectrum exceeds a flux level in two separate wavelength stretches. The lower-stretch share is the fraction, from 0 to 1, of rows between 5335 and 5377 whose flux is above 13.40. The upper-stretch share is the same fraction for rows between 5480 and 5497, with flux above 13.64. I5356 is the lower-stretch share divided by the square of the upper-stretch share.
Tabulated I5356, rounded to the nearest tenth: 7.2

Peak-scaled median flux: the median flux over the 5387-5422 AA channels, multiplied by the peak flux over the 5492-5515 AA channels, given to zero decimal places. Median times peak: 183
